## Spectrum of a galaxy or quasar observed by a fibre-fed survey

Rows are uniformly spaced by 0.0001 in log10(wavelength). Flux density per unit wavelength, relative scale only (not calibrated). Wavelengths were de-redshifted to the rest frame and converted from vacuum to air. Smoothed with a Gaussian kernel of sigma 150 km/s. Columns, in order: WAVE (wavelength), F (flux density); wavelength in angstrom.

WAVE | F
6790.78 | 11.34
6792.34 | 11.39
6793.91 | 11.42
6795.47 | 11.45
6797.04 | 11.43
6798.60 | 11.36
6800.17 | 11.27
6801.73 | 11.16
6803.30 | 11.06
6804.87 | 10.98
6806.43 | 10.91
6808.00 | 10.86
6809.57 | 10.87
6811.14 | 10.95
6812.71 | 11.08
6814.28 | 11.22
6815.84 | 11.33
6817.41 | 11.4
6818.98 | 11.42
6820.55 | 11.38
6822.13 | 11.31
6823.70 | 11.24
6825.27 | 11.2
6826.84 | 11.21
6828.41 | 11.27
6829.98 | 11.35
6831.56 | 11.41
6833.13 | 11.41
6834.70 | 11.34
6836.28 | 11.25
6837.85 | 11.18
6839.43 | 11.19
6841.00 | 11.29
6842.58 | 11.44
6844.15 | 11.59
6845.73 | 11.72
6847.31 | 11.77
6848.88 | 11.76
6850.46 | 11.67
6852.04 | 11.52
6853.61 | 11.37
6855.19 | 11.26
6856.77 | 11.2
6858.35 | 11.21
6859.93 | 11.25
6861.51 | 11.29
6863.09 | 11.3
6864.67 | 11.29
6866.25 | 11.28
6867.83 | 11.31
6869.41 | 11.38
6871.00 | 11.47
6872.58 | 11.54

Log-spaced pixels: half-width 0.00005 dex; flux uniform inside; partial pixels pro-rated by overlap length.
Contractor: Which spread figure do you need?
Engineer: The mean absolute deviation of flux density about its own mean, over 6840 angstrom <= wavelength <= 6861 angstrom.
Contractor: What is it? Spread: 0.190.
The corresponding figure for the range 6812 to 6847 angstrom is 0.107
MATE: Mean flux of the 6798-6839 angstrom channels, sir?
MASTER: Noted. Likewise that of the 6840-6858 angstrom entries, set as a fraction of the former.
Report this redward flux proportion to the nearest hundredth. 1.03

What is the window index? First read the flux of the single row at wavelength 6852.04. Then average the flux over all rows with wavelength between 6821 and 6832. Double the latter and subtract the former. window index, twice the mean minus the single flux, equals 11.0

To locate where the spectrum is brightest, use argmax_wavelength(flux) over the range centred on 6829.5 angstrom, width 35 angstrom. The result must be 6845.73 angstrom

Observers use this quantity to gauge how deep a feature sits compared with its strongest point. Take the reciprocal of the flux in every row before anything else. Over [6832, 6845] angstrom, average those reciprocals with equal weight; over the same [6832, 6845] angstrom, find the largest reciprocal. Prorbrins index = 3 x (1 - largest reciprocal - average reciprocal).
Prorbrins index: 2.47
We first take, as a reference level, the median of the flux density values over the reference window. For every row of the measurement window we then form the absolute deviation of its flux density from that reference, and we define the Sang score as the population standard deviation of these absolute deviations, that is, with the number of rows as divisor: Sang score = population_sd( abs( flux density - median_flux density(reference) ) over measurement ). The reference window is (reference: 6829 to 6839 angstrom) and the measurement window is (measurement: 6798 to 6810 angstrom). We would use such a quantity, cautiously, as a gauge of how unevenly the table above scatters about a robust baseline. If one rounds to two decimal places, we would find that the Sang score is 0.17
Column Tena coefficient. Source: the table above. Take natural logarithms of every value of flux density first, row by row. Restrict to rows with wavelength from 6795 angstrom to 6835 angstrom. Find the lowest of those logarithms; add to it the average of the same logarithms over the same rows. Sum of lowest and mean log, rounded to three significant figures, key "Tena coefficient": 4.80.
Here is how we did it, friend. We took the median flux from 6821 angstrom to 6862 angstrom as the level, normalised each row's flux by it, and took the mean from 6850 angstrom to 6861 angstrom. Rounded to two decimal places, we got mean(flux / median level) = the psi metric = 1.00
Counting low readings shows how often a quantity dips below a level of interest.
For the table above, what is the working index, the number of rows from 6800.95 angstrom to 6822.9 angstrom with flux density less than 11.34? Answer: 11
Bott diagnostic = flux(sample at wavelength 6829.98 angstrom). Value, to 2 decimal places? 11.35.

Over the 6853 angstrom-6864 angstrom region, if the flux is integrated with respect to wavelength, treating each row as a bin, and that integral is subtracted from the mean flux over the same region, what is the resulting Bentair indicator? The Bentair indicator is -113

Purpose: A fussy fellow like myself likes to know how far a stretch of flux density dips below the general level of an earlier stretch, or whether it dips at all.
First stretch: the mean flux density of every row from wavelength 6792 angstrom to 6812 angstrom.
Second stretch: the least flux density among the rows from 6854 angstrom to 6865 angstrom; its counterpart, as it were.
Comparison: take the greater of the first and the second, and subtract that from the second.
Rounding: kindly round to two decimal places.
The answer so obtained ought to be 0.00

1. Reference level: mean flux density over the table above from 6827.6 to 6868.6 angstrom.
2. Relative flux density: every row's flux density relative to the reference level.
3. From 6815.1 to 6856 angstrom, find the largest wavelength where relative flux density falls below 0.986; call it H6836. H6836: 6839.43 angstrom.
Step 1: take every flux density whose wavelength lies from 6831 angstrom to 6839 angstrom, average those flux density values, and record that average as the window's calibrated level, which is 11.3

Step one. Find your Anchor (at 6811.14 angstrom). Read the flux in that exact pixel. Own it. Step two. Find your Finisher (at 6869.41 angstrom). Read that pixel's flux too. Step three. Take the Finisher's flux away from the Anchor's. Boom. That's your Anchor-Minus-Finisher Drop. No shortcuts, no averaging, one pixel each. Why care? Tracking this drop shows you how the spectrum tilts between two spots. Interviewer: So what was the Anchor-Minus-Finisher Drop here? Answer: -0.43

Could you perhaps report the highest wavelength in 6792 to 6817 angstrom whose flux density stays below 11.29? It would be 6814.28 angstrom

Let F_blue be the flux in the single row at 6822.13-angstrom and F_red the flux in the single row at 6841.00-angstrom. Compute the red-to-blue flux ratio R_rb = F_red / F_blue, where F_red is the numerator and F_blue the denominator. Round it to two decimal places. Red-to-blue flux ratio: 1.00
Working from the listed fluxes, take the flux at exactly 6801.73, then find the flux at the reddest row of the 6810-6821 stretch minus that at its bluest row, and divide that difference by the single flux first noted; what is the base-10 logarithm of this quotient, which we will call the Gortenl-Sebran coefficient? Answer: -1.4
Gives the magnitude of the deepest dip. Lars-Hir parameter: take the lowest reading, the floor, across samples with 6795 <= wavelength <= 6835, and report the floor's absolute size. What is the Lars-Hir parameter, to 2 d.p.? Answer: 10.86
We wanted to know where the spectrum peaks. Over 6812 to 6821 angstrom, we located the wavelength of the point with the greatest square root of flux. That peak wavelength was 6818.98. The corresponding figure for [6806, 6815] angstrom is 6814.28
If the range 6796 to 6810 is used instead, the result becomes 6797.04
